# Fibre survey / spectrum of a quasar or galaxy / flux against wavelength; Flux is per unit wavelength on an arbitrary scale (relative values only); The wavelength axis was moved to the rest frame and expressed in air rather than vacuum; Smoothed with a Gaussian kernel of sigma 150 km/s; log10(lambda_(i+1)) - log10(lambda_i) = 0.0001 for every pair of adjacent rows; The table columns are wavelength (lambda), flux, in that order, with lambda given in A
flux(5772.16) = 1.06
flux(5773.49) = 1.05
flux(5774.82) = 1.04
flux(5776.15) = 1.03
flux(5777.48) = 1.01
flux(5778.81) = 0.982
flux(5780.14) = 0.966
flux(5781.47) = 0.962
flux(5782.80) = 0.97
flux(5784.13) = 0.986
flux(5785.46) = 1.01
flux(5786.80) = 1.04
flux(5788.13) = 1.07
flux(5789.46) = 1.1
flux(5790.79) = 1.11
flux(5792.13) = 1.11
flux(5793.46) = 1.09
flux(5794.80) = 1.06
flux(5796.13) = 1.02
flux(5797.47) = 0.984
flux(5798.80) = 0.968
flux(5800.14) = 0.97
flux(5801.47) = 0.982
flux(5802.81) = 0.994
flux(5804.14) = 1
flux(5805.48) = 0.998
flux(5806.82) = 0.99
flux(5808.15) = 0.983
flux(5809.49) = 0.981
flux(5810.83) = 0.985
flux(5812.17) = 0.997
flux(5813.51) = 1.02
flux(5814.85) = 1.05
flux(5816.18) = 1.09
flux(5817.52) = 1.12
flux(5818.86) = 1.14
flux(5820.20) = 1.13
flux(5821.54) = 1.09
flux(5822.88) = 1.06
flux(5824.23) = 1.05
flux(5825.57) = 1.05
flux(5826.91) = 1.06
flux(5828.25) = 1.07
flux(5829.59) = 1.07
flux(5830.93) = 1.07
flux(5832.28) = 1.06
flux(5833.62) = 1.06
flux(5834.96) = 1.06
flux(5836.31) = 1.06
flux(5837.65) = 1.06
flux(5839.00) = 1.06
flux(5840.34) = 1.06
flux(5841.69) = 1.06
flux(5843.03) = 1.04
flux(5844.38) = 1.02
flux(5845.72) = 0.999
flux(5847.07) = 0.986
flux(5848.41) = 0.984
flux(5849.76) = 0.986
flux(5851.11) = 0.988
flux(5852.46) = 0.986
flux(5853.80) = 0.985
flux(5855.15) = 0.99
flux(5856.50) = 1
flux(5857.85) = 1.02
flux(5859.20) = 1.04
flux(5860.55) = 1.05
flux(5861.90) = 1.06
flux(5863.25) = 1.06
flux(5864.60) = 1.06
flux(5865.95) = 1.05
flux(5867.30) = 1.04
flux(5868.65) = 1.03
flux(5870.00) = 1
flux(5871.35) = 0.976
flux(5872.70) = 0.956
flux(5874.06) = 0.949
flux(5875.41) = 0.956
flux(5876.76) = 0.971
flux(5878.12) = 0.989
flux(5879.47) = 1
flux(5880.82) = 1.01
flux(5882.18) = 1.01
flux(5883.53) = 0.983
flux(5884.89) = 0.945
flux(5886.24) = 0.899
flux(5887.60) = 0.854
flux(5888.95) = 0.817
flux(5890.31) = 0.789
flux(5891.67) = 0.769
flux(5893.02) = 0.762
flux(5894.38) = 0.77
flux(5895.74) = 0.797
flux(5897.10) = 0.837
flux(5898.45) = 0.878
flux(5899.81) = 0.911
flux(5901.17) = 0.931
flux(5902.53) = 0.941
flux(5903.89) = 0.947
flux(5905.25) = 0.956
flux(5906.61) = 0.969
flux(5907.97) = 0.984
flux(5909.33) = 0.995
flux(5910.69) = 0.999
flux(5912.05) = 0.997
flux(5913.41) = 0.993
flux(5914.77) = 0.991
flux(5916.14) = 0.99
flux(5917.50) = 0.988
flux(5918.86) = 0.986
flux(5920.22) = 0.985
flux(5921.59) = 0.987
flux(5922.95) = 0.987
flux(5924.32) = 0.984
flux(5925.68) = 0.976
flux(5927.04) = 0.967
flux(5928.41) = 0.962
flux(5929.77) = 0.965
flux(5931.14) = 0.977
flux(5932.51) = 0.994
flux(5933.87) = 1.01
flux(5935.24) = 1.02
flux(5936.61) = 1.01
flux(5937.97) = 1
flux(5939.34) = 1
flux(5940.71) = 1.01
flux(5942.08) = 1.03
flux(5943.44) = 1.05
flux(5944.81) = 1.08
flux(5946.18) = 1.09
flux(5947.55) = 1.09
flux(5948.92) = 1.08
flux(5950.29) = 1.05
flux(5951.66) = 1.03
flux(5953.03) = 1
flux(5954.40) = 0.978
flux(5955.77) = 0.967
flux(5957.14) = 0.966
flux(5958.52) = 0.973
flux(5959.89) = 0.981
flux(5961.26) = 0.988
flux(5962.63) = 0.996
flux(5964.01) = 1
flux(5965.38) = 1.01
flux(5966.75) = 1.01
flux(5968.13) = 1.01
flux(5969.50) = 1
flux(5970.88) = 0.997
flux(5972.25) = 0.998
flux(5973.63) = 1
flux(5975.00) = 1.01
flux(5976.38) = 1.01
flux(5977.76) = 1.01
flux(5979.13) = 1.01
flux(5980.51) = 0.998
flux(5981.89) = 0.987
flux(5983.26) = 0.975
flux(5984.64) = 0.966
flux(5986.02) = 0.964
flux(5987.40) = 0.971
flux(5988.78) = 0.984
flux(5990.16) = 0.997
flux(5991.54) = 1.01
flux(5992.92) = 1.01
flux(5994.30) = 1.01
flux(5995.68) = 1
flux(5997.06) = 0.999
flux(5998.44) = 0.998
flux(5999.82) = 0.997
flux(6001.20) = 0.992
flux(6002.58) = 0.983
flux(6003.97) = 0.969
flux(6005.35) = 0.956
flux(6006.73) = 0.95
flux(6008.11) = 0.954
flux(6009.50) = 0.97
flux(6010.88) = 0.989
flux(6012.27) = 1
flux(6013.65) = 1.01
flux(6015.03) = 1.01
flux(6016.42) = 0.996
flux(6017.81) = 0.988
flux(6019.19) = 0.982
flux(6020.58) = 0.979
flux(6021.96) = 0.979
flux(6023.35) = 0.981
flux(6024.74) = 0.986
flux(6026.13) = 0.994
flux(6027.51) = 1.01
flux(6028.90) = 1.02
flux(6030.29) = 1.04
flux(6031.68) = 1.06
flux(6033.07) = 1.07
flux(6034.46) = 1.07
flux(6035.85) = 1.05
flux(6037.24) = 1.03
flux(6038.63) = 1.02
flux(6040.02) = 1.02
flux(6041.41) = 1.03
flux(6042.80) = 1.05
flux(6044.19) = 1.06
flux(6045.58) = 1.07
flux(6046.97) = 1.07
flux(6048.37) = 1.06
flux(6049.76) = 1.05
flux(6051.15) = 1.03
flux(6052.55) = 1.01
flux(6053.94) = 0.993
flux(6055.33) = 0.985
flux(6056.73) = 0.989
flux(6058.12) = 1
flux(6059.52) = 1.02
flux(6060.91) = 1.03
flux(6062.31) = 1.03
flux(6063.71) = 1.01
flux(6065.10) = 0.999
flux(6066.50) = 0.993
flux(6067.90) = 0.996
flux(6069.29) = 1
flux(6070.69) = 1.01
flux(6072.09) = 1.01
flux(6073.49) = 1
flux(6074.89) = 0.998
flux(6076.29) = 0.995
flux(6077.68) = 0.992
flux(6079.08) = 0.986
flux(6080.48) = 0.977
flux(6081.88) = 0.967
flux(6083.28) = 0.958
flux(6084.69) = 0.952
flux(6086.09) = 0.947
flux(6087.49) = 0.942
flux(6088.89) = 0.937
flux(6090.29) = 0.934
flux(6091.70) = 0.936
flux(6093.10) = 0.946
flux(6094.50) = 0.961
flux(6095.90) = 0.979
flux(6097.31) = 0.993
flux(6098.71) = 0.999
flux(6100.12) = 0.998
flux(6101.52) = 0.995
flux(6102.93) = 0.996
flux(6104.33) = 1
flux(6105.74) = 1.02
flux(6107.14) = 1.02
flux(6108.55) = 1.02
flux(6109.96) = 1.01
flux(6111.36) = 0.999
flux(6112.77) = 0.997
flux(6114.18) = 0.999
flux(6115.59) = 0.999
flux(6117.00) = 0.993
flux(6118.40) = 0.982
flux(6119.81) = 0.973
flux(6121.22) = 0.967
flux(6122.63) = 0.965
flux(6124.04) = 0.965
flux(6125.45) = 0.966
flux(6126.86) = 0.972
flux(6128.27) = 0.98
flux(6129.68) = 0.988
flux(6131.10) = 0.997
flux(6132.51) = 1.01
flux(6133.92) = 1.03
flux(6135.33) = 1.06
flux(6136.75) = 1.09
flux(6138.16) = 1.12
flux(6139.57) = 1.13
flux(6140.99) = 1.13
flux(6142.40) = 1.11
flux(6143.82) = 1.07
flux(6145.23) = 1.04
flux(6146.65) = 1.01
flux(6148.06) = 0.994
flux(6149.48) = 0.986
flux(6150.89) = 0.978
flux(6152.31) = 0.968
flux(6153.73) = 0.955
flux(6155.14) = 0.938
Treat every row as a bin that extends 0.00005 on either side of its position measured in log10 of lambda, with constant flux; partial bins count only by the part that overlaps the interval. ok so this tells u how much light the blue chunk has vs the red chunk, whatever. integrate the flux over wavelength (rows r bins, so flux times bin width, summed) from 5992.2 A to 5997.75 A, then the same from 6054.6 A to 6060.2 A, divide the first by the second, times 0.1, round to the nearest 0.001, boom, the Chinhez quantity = 0.100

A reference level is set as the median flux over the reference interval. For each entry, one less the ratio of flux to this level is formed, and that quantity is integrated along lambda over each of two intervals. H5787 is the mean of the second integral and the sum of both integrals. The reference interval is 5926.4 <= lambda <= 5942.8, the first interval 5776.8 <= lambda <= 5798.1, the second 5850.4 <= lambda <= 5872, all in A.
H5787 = -0.77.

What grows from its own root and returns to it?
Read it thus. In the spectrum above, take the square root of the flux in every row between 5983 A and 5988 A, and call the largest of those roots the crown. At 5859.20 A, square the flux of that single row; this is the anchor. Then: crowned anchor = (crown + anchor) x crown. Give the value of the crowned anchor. 2.04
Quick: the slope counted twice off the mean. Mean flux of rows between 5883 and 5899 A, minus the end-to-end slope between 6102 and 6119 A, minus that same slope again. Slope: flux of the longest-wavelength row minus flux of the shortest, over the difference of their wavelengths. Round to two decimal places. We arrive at 0.84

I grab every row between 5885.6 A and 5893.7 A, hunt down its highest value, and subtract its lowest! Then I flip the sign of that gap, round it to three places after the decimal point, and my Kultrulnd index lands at -0.137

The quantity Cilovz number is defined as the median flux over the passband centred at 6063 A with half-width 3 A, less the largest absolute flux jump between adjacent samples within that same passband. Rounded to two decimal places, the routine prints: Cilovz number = 1.00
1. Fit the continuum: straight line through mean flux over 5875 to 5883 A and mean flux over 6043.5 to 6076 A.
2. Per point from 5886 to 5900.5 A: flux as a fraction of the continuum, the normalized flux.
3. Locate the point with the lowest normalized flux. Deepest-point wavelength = 5893.02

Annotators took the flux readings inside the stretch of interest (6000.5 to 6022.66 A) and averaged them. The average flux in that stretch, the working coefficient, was 0.98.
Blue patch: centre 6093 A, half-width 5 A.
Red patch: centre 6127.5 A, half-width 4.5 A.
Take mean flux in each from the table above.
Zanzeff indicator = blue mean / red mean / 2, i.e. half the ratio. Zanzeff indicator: 0.488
